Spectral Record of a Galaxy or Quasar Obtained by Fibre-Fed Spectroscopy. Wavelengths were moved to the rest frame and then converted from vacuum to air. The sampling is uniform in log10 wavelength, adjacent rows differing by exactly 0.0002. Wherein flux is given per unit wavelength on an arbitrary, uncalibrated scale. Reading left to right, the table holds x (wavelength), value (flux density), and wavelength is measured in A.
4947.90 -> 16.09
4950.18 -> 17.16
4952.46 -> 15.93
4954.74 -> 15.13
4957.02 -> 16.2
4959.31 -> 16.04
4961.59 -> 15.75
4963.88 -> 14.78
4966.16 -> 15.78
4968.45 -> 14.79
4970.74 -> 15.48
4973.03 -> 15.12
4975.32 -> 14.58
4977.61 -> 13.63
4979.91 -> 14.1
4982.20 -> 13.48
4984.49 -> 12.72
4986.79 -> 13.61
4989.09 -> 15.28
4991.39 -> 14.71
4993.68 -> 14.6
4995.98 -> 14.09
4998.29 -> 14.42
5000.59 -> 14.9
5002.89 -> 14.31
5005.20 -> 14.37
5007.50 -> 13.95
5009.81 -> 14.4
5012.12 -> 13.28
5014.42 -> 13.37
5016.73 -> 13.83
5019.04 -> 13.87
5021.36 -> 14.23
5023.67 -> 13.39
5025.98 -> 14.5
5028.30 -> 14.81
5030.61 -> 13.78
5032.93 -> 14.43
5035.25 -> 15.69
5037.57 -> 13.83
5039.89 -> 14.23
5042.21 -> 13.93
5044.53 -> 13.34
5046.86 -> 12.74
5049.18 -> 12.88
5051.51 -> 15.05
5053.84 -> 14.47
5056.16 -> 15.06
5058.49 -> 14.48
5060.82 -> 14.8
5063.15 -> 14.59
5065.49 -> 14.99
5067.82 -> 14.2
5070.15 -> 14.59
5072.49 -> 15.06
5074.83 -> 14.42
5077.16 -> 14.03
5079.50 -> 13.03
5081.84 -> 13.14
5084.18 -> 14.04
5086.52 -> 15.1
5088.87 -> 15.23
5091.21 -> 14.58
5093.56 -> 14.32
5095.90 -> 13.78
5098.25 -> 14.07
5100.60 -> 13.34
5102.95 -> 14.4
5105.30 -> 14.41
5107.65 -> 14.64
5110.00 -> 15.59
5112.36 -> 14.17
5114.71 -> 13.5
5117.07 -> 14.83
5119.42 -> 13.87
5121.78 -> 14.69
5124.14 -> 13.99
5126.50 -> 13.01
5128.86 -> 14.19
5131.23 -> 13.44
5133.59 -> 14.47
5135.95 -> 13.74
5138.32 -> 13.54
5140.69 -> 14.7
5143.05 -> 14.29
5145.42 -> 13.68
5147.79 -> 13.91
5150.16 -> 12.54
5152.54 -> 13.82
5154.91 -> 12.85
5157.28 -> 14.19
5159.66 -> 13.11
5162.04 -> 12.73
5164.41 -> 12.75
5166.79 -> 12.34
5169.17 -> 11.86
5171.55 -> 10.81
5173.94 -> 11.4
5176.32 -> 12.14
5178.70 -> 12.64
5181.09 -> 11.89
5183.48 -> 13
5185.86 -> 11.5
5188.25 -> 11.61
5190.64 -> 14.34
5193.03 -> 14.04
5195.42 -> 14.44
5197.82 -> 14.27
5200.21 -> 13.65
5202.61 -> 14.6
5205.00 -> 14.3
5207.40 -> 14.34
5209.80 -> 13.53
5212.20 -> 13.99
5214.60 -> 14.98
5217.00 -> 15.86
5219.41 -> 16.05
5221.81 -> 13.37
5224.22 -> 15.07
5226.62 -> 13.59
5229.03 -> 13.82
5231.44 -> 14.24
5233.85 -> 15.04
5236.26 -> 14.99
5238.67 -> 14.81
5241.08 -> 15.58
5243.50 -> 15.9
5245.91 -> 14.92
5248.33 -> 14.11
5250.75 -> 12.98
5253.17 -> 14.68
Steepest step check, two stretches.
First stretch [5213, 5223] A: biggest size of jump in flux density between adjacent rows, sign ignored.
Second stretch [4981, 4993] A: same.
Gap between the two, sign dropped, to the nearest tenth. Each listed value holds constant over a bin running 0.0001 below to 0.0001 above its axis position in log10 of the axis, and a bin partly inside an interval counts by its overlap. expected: 1.0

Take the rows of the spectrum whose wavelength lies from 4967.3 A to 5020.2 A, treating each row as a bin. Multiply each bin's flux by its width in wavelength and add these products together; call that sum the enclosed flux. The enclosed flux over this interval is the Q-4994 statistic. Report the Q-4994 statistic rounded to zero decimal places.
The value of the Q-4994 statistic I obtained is 752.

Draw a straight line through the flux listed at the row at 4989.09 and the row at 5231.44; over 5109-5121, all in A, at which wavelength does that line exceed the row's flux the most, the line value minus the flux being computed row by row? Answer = 5114.71 A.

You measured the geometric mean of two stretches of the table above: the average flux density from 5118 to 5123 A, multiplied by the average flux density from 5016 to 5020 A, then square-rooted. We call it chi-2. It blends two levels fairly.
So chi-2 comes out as 14.1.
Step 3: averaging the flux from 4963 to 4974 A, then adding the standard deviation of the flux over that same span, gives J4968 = 15.6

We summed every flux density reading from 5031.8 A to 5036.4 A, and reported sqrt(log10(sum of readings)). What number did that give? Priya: 1.22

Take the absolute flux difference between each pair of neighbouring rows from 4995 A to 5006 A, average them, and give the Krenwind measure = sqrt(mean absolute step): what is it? 0.60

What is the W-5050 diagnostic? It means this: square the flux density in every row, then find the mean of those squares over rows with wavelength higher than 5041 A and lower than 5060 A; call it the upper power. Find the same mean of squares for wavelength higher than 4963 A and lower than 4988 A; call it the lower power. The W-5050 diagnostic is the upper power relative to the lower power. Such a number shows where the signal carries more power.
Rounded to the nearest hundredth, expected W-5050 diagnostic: 0.95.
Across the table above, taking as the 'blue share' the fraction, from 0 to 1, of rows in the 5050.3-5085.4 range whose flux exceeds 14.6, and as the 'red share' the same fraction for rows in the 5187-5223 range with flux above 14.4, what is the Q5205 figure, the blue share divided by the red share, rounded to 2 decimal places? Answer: 1.00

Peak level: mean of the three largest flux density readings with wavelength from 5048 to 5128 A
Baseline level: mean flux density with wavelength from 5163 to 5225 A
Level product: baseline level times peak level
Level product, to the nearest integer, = 205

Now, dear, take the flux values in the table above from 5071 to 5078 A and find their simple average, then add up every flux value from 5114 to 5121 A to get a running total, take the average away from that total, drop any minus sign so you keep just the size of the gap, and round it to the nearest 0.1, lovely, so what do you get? 27.7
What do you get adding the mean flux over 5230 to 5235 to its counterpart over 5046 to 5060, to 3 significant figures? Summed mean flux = 28.8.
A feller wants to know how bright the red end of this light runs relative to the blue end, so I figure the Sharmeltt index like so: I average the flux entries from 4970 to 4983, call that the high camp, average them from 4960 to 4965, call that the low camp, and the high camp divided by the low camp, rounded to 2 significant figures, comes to 0.94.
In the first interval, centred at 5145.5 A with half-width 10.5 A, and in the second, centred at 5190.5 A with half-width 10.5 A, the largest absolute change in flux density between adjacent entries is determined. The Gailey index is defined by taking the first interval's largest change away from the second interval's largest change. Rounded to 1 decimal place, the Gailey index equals 1.4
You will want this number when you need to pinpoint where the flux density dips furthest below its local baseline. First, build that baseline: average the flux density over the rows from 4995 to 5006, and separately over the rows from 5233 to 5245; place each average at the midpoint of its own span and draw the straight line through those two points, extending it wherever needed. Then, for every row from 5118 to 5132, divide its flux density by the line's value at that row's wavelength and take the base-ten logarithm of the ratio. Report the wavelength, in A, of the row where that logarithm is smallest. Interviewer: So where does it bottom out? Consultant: 5126.50 A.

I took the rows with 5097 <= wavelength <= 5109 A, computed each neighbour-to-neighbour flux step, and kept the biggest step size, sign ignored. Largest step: 1.06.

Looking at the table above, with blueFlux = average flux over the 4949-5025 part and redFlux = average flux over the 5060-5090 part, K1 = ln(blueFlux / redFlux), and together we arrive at 0.013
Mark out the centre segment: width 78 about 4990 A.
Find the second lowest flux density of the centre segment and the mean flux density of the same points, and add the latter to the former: 27.8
